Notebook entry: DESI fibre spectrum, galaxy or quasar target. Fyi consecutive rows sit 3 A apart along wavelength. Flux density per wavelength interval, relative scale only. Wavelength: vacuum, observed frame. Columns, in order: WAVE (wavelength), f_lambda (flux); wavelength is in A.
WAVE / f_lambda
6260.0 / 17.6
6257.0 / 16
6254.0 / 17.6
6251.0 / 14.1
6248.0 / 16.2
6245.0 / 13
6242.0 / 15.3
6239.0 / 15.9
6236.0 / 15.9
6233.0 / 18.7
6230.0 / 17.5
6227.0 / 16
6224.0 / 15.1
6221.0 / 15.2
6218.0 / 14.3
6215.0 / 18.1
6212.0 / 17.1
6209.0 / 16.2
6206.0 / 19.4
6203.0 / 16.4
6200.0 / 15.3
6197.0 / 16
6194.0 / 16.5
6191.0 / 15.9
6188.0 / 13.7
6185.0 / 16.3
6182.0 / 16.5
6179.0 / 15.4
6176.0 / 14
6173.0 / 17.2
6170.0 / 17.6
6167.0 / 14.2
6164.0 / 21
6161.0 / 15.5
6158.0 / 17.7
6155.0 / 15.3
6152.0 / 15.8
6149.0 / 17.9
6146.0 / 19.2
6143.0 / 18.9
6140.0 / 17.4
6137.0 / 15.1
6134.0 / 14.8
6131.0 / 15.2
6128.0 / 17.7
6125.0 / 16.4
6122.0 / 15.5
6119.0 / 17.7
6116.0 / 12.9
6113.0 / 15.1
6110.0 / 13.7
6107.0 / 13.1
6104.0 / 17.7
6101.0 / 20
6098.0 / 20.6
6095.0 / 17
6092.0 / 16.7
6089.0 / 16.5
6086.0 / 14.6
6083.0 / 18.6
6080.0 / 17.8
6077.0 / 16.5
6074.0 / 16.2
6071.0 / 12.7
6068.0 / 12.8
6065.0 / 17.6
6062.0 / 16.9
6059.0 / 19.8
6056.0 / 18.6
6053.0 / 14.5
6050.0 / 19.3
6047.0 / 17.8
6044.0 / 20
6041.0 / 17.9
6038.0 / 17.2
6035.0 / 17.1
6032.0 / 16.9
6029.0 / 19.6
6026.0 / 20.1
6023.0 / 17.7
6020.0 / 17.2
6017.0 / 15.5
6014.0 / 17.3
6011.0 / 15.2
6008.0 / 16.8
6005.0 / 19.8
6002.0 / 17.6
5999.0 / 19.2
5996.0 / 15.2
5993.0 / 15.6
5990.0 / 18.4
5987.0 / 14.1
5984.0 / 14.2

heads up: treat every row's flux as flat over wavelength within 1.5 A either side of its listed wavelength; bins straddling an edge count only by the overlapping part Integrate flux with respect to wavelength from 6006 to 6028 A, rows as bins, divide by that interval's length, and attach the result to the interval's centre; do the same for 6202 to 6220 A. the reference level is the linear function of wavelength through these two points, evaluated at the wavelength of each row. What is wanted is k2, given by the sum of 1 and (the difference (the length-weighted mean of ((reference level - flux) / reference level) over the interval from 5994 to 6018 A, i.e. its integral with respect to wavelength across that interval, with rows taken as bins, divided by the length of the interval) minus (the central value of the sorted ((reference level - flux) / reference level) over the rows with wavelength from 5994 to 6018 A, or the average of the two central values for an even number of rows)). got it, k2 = 1.00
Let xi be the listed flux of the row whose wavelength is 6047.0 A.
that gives 17.8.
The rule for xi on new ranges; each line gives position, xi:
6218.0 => 14.3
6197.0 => 16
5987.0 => 14.1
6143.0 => 18.9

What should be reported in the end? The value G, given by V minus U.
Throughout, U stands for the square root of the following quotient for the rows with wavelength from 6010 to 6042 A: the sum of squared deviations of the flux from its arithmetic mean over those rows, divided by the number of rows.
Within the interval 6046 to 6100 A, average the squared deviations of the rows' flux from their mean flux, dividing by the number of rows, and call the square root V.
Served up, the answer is 0.7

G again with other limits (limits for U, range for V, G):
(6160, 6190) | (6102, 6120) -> 0.0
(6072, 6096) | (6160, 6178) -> 1.3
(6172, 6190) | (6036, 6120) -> 1.0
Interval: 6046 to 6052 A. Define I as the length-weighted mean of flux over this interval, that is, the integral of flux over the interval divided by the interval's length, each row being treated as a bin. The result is 18.3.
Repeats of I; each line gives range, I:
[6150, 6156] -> 15.8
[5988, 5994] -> 16.9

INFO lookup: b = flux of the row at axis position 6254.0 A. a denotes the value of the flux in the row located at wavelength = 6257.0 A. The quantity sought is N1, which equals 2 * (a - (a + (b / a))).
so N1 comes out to -2.2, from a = 16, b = 17.6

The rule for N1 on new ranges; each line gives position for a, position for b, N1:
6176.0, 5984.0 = -2.0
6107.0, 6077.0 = -2.5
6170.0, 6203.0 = -1.9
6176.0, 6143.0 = -2.7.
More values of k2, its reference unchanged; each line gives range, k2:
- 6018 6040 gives 0.96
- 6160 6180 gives 0.94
